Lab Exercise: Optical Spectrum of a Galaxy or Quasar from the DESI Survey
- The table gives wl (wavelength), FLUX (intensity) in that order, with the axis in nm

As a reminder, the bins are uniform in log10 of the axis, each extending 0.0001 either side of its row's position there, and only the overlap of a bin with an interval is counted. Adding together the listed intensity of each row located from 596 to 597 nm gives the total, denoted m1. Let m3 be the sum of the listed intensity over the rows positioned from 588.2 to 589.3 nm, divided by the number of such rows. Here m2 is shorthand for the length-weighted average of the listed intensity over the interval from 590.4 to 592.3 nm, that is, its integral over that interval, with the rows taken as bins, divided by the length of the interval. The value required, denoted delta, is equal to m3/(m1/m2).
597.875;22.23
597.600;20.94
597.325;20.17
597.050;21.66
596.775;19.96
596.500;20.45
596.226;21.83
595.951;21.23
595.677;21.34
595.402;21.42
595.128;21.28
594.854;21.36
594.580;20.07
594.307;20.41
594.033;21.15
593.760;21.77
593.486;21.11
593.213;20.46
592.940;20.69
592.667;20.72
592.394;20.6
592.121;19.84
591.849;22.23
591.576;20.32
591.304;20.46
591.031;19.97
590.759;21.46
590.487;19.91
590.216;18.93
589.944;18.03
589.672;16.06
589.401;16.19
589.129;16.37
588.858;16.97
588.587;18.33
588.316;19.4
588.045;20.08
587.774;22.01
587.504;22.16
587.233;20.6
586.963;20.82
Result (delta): 6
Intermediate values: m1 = 62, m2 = 20.61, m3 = 17.8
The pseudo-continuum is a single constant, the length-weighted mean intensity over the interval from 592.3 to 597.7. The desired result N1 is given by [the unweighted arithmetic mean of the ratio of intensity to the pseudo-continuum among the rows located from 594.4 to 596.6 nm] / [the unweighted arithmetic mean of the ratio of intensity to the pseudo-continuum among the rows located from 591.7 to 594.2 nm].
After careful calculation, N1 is 1.01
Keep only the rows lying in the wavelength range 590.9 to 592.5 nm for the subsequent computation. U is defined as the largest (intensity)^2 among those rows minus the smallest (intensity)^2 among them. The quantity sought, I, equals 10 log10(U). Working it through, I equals 20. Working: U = 101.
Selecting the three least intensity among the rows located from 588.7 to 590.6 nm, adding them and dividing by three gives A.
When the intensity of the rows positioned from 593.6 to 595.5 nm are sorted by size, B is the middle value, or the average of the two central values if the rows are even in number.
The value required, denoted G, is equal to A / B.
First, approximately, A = 16.2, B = 21.3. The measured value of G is 0.76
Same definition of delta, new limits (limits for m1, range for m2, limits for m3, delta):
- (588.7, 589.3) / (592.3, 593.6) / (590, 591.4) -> 13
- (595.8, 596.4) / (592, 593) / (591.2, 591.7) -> 10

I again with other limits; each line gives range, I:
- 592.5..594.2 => 17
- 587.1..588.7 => 22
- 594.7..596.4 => 14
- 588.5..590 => 19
